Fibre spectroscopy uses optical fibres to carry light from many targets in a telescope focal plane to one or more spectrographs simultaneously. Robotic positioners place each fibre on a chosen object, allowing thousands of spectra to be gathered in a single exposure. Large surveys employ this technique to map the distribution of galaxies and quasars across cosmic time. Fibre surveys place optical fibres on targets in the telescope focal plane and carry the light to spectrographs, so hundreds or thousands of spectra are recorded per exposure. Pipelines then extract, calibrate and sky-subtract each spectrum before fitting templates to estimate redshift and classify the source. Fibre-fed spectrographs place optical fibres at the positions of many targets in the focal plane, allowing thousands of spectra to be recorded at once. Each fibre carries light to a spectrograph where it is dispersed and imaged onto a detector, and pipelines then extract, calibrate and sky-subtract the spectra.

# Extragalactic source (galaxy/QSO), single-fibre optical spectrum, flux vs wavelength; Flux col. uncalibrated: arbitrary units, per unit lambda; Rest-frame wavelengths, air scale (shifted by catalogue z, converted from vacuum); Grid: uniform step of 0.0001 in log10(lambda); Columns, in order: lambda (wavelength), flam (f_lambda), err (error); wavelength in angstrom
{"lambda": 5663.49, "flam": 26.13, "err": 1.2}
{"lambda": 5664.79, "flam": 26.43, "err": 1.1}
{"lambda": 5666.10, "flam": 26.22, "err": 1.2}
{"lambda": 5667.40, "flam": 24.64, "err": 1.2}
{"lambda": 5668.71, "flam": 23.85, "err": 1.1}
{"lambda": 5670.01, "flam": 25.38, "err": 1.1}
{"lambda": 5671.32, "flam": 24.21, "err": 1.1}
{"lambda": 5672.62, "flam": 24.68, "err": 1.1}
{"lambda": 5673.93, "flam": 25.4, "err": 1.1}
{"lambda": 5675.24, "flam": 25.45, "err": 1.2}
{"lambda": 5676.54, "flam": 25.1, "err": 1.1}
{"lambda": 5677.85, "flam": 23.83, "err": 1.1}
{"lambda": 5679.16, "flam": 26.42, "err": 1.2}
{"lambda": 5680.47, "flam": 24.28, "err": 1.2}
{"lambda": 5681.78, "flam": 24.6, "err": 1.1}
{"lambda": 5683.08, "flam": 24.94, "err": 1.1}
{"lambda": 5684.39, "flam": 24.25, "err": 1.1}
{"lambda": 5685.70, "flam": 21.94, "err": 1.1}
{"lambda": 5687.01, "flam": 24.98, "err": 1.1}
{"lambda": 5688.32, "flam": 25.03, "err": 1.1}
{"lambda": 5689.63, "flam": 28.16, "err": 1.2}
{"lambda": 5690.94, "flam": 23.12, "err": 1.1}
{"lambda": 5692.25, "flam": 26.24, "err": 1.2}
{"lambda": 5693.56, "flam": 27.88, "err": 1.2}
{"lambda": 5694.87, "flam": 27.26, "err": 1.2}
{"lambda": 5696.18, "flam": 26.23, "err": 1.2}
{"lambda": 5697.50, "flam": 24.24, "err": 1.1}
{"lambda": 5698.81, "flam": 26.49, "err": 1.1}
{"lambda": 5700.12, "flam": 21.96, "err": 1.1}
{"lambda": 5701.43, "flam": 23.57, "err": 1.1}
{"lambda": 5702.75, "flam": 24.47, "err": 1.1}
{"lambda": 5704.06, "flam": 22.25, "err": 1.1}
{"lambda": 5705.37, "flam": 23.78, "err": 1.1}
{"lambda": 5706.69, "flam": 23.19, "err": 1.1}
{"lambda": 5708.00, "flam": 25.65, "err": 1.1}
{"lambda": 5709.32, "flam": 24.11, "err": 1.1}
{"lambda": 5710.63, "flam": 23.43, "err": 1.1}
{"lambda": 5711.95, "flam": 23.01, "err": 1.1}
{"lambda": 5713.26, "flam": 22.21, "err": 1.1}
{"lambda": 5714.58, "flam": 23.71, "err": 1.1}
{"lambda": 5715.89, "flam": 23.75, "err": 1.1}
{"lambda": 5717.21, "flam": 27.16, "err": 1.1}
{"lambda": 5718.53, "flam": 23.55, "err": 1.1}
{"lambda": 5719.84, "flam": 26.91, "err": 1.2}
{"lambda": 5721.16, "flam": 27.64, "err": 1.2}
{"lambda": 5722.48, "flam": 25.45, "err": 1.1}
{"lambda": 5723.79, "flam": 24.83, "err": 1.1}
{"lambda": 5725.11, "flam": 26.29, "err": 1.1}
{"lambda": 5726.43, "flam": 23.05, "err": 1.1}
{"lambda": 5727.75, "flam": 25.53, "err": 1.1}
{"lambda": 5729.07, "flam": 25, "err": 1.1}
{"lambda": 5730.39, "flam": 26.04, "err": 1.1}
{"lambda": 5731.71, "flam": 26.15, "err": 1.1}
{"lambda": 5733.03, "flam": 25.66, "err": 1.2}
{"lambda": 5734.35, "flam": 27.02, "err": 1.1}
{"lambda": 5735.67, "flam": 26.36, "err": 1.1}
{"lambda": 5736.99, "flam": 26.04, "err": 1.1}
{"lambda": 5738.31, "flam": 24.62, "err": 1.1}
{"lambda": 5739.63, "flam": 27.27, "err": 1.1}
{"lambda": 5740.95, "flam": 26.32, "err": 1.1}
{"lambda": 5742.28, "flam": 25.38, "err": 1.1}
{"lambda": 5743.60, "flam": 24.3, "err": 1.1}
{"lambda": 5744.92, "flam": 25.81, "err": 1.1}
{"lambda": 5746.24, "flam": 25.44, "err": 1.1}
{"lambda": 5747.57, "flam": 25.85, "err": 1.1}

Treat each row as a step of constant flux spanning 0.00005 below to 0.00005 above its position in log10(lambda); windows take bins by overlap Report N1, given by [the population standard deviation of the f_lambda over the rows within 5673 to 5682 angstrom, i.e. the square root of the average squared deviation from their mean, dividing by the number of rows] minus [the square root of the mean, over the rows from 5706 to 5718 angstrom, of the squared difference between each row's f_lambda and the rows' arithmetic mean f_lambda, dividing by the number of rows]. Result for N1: -0.6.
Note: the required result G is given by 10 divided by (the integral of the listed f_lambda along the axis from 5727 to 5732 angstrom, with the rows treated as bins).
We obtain 0.078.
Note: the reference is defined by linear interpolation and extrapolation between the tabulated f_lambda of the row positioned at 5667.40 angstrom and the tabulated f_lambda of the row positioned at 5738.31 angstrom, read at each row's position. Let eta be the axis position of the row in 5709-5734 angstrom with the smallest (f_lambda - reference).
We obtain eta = 5713.26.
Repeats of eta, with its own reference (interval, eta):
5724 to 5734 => 5726.43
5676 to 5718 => 5685.70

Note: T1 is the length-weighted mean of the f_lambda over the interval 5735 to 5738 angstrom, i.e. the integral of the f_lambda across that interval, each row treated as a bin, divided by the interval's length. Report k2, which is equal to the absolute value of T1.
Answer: 26.0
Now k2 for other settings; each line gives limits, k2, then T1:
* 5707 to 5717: 23.8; 23.8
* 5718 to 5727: 25.5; 25.5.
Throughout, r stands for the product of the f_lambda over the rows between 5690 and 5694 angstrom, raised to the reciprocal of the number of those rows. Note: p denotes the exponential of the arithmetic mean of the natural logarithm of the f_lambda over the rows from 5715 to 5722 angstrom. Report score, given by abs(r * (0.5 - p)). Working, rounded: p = 25.74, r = 25.7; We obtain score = 648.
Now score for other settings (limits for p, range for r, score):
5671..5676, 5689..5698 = 638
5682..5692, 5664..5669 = 608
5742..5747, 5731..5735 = 650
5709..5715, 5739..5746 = 588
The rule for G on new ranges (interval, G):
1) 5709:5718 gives 0.046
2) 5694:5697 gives 0.125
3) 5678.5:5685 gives 0.062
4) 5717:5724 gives 0.055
